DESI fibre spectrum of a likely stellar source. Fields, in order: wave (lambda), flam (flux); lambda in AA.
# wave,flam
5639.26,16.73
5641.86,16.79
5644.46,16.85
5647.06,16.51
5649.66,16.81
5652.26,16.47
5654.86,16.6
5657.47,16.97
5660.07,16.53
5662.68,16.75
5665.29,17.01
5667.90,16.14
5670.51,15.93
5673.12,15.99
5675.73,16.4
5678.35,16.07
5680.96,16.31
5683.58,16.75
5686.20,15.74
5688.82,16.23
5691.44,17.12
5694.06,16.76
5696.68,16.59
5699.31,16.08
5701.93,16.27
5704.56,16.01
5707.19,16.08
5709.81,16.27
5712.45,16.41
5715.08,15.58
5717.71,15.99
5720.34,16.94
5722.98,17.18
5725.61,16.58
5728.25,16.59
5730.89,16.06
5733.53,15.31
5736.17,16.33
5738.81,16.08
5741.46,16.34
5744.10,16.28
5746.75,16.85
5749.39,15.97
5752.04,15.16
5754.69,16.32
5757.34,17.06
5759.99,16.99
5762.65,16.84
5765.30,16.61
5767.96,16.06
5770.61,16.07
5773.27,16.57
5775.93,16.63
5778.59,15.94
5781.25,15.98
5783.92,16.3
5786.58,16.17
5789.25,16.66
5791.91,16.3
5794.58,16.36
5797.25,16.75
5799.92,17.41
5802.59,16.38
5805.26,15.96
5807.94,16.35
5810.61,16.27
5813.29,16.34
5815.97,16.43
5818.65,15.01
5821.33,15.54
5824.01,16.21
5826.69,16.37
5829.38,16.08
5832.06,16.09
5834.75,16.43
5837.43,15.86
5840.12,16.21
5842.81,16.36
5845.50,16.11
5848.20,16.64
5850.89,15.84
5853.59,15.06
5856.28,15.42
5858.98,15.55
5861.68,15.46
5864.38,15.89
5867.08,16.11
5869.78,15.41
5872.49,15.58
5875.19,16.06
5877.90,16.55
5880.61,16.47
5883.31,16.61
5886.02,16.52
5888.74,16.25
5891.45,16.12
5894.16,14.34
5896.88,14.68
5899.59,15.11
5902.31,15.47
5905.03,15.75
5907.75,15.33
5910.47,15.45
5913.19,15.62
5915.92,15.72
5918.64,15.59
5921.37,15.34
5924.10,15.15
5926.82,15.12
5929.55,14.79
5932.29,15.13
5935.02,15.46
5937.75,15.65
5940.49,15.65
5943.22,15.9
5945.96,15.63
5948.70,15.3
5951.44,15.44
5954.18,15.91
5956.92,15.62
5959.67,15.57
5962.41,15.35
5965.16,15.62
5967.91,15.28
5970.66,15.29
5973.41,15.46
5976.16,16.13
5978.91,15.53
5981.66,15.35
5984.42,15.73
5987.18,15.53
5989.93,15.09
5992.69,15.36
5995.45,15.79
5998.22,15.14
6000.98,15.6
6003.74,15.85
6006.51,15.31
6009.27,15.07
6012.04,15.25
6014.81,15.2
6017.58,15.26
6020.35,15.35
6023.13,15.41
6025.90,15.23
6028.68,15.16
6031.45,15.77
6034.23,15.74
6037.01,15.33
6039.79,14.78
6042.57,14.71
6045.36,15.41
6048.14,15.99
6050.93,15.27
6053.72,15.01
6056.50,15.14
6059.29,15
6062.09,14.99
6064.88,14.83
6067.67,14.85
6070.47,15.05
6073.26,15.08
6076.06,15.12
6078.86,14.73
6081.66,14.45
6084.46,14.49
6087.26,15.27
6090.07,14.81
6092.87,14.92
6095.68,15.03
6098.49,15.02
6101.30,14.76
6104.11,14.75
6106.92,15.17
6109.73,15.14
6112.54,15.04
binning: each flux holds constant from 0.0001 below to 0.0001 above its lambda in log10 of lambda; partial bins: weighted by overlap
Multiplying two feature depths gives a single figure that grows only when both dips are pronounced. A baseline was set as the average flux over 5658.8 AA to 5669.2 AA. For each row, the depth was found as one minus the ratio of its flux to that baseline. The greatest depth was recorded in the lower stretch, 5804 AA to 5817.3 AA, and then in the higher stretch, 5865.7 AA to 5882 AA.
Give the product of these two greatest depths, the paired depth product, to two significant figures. 0.0028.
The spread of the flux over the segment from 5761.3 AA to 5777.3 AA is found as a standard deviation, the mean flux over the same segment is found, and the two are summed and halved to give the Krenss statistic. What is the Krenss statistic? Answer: 8.4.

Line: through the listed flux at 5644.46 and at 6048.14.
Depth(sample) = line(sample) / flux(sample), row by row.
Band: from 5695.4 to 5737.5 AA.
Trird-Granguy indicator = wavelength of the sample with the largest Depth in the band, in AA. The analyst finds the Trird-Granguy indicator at 5733.53 AA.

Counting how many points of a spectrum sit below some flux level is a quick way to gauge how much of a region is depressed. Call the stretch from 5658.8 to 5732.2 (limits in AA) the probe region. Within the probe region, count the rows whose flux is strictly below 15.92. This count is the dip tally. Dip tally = 2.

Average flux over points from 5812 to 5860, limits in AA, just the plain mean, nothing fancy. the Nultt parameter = 16.0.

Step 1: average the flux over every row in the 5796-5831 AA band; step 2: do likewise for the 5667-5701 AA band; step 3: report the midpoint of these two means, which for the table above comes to 16.3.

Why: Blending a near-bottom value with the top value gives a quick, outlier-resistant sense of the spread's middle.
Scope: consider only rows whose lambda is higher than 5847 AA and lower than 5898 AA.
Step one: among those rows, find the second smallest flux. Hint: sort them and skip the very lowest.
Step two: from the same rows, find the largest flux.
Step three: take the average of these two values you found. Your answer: 15.7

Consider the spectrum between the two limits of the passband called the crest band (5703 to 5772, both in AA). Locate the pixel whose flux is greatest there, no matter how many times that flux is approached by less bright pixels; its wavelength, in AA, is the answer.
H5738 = 5722.98 AA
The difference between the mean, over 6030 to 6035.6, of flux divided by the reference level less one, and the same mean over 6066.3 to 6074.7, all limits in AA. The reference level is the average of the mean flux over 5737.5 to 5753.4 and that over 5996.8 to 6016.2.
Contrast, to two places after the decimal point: 0.05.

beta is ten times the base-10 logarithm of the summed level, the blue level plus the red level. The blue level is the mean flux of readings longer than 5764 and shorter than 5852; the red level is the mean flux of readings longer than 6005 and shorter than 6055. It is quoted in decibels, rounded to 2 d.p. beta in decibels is 14.99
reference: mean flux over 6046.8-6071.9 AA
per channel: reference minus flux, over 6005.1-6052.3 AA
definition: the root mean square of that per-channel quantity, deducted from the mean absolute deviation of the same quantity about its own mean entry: -0.14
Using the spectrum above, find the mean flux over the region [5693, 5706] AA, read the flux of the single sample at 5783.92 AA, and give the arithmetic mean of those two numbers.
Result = 16.3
